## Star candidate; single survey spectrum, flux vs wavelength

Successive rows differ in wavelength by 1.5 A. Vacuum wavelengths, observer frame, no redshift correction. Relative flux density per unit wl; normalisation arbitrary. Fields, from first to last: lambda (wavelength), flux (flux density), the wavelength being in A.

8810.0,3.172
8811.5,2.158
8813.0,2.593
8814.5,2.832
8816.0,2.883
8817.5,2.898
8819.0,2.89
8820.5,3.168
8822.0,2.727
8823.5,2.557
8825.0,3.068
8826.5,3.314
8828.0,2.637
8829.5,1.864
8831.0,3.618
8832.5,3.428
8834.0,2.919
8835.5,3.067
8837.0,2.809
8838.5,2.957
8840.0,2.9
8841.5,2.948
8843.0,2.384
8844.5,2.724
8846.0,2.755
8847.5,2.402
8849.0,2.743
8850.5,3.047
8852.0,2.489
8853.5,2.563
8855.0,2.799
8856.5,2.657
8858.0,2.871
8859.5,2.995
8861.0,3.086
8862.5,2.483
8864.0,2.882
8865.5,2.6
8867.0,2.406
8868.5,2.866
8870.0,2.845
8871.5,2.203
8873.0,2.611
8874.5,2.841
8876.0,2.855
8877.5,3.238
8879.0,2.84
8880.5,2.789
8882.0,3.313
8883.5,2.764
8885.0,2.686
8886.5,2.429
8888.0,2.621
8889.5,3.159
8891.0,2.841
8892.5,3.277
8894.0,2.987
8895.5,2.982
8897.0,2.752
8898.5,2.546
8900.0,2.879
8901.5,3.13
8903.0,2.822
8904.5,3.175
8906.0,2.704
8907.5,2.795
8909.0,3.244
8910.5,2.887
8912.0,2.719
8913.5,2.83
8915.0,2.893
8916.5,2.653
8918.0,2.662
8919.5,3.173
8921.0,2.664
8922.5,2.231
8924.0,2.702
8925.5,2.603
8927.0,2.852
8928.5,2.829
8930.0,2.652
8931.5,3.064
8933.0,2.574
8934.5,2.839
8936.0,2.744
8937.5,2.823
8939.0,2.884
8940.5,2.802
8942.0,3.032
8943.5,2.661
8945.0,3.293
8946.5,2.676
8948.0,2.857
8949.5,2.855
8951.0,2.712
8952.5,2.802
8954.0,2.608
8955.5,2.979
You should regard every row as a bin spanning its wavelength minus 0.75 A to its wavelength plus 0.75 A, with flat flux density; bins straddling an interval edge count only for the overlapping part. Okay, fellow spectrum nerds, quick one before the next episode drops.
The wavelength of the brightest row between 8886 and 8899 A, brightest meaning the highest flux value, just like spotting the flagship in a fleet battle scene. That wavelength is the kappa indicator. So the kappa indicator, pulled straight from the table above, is 8892.5 A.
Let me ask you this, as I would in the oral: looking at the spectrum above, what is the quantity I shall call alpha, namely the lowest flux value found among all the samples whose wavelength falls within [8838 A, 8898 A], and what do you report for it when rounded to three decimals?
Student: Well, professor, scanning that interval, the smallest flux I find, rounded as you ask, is 2.203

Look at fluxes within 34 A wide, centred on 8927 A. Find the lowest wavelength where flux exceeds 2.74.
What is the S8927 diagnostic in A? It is 8910.5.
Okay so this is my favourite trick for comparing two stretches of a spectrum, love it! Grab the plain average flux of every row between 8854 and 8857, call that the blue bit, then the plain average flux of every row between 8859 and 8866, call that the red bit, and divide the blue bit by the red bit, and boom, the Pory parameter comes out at 0.97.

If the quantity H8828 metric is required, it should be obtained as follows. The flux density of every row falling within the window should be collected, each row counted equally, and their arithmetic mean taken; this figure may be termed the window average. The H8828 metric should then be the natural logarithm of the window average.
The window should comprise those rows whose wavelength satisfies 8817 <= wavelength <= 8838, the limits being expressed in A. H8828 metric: 1.074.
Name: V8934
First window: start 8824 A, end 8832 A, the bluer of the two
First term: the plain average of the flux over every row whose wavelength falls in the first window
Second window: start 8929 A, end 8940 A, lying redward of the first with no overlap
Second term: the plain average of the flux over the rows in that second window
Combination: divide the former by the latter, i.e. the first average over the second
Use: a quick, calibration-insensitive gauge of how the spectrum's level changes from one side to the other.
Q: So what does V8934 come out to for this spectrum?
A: 1.04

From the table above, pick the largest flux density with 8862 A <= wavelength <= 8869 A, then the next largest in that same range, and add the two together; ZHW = 5.75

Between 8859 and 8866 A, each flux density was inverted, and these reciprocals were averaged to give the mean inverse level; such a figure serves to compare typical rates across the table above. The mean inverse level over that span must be 0.358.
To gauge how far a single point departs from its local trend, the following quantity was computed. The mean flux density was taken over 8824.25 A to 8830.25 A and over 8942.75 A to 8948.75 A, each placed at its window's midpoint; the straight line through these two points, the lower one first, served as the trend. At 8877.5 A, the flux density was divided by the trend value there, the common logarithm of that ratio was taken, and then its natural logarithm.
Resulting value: -2.73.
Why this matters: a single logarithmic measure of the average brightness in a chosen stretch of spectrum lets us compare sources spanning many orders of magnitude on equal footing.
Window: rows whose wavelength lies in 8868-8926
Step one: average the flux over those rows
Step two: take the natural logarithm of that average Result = 1.04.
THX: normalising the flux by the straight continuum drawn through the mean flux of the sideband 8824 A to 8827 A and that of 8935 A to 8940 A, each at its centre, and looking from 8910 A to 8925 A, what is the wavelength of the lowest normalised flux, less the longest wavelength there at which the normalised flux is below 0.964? -1.5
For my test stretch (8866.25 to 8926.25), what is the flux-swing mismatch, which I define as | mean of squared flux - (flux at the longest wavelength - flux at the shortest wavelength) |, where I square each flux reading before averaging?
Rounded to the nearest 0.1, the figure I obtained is 7.8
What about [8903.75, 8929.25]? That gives 8.2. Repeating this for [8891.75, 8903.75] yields 9.0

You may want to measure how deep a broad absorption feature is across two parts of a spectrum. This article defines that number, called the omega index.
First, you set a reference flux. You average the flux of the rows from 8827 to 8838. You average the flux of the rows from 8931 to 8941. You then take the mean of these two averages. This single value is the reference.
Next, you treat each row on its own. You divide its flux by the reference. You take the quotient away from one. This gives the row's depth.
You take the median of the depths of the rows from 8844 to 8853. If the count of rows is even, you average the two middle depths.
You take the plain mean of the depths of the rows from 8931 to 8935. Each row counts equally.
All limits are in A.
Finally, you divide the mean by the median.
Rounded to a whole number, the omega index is 0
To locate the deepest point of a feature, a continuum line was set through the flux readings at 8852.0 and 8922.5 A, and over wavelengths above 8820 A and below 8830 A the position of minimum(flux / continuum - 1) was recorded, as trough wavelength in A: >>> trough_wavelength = 8829.5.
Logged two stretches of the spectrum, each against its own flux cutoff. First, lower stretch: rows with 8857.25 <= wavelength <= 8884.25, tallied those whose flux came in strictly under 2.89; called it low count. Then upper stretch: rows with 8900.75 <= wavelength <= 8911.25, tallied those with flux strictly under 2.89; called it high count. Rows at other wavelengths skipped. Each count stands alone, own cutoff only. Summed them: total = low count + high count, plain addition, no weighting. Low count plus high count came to 18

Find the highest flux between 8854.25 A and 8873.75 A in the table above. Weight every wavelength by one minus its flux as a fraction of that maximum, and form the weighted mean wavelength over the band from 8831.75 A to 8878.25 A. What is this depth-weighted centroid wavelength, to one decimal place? 8857.6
